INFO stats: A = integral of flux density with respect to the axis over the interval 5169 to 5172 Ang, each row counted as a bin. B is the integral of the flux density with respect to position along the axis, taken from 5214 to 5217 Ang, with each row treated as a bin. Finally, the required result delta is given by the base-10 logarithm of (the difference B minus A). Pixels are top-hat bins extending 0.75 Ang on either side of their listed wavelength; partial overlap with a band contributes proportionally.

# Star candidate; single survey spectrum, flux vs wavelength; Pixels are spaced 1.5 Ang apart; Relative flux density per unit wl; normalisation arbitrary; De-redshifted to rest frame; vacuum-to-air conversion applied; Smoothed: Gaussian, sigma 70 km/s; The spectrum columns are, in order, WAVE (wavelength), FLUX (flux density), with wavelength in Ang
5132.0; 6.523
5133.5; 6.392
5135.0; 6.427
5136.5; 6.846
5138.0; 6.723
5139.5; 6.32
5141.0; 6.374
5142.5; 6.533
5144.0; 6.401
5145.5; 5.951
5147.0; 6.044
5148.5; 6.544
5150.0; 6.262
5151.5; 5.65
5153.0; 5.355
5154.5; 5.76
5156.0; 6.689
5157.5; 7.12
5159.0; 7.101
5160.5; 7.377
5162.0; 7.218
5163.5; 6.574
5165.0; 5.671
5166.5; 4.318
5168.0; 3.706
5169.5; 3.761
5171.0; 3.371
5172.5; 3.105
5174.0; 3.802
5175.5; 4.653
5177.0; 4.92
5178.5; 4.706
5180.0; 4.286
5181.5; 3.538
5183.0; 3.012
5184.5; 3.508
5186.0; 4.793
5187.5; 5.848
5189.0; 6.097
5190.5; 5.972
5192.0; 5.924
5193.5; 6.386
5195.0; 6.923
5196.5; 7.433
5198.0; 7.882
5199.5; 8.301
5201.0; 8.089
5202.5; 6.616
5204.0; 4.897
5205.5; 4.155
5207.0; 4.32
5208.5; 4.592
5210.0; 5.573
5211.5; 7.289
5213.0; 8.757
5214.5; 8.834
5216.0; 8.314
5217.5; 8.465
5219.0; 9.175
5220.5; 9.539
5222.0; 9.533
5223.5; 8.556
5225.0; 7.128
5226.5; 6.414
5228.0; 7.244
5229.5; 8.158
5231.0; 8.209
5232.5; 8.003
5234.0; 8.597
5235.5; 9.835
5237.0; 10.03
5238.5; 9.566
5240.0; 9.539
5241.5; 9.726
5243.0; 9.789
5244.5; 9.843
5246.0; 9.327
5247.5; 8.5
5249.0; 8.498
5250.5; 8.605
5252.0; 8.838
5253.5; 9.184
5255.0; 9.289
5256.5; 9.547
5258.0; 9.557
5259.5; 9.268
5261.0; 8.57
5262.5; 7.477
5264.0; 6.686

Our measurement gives 1.18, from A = 10.5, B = 26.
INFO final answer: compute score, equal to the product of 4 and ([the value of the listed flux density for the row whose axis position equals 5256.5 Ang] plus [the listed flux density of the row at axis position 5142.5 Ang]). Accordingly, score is 64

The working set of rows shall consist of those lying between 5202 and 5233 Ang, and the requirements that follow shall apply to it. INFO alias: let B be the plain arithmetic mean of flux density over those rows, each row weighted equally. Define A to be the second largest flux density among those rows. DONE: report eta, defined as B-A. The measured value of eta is -2.2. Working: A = 9.533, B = 7.3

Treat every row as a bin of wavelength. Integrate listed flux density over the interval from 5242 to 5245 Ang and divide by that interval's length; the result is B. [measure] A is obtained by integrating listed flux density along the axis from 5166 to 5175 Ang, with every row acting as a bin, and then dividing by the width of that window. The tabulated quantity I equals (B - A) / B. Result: 0.62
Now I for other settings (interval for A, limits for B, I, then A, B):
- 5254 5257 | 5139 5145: -0.47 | 9.4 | 6.4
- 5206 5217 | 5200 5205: -0.04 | 6.8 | 6.5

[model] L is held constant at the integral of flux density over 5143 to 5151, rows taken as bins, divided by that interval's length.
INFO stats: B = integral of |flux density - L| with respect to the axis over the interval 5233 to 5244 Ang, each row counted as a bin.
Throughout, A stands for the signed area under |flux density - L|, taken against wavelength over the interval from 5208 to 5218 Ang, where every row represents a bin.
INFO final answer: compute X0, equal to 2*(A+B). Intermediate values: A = 18.2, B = 37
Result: 110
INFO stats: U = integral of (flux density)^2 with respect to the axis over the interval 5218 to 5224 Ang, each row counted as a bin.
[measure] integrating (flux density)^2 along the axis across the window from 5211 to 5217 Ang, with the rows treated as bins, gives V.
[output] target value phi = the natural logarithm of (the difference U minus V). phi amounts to 4.5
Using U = 508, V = 420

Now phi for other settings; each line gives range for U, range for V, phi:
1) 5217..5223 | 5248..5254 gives 3.8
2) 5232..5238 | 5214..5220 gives 4.0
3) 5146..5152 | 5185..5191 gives 3.6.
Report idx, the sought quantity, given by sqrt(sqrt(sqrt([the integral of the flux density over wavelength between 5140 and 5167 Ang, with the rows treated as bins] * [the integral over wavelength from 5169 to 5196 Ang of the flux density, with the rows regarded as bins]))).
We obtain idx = 3.48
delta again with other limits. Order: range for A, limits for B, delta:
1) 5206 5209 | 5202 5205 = 0.53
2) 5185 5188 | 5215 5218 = 0.99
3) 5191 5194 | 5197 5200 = 0.76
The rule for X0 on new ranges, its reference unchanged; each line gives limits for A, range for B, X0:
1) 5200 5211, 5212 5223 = 90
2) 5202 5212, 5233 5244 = 100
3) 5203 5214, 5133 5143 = 41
